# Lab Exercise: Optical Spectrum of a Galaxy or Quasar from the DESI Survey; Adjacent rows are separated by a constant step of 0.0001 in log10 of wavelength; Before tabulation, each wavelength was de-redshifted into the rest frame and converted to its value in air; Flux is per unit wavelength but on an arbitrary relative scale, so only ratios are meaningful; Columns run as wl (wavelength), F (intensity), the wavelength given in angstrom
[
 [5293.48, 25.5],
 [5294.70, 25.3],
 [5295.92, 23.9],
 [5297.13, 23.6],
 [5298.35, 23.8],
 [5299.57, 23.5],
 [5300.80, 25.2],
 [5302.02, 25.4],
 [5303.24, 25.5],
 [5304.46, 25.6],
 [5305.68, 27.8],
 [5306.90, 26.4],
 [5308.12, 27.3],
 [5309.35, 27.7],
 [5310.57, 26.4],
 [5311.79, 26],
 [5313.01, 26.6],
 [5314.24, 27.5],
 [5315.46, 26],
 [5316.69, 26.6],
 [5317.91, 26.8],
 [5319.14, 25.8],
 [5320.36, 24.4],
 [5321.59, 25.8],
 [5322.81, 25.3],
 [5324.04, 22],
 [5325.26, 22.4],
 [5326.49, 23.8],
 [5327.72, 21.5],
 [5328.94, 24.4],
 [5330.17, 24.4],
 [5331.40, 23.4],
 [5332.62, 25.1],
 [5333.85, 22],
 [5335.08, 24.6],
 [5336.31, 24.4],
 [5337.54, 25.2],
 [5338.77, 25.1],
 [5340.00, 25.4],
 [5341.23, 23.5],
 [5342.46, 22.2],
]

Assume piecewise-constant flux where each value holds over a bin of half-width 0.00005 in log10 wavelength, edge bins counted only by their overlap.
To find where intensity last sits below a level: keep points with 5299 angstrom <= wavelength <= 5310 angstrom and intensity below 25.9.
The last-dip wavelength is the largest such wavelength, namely 5304.46 angstrom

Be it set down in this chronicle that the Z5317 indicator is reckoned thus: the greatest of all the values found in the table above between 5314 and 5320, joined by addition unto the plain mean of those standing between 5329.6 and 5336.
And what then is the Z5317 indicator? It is 51.4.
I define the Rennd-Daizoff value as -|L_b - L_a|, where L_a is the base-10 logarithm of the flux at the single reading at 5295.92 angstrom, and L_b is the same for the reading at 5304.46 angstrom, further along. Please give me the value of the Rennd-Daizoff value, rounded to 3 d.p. -0.030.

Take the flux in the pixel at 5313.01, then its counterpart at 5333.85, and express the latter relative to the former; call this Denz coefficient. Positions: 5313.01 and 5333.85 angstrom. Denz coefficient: 0.83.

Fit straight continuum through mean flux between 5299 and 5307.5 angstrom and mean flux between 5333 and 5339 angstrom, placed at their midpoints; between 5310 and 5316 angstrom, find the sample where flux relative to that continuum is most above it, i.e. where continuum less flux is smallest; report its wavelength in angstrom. 5314.24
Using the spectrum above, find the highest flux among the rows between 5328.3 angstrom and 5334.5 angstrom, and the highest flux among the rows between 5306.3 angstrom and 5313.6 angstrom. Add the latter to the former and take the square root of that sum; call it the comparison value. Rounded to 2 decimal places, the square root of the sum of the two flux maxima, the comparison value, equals 7.27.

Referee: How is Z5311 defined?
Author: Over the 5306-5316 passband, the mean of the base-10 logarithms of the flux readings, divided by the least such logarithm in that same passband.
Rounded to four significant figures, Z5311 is 1.009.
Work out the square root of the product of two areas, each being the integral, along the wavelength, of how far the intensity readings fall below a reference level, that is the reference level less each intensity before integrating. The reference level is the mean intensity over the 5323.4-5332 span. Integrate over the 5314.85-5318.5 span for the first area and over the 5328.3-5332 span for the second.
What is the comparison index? 6.5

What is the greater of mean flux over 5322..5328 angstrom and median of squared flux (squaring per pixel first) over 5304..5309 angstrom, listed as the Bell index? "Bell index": 721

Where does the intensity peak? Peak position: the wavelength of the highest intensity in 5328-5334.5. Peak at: 5332.62 angstrom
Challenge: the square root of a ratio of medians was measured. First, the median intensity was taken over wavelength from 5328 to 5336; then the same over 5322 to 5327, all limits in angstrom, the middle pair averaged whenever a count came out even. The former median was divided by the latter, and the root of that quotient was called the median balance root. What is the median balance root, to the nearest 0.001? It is 1.028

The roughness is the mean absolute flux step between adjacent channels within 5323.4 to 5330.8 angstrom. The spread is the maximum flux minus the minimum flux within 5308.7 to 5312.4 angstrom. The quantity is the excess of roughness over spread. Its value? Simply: -0.3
